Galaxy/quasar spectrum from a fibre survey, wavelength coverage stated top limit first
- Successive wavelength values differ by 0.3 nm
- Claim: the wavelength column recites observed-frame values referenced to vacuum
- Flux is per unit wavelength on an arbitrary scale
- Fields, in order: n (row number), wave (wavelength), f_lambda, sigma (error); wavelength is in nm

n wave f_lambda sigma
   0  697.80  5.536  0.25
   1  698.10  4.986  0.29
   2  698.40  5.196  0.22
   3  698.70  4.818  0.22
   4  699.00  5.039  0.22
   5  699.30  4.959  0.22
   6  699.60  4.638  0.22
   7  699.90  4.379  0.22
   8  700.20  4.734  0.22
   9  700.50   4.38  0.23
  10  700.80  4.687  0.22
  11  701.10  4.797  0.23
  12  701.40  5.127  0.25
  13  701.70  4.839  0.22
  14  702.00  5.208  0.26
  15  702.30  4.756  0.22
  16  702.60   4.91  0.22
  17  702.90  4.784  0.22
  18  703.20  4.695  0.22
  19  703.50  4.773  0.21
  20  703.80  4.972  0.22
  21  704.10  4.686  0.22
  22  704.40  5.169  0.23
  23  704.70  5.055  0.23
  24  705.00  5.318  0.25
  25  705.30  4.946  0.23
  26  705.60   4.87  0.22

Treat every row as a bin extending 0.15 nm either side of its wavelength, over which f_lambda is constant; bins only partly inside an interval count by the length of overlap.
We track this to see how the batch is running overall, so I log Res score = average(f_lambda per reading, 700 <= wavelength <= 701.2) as 4.6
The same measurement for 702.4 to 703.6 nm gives 4.8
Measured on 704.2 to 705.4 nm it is 5.1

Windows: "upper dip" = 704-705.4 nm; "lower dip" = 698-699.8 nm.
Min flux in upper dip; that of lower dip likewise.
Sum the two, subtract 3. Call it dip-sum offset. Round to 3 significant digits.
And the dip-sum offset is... 6.32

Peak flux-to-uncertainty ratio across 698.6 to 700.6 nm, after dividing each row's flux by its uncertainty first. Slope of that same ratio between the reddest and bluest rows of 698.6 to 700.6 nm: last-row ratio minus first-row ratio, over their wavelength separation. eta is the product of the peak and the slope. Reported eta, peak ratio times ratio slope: -36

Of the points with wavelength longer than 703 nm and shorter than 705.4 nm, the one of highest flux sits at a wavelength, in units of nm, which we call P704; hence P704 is 705.00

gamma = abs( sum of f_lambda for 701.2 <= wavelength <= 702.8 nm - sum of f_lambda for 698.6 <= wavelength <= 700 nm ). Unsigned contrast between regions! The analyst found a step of 1.0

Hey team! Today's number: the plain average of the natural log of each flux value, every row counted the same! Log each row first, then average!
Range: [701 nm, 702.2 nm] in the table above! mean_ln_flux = 1.61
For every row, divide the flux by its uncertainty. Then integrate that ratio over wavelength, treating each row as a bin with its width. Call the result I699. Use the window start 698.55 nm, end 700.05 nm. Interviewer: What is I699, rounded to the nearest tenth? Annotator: 32.5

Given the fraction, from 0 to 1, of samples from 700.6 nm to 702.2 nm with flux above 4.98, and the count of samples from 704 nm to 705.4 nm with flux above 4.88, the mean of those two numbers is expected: 2.2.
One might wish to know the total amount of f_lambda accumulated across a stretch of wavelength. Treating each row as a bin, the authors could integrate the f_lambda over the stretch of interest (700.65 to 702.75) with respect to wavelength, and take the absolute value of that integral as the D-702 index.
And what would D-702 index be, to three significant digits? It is 10.3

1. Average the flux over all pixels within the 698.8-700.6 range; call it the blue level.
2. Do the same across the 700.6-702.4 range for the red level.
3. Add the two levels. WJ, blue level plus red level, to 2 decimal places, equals 9.59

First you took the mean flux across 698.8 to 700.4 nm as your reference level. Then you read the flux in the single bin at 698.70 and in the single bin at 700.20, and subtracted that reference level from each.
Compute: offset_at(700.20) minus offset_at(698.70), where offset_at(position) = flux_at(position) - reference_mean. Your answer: -0.1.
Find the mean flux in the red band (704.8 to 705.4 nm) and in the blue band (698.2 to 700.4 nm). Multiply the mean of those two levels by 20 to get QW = 99.6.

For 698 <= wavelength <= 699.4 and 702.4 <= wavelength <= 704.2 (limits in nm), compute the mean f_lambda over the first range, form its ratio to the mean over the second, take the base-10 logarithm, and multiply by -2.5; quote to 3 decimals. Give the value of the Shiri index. -0.043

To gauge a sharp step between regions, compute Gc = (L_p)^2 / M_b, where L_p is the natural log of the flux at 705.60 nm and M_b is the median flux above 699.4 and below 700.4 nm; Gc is 0.540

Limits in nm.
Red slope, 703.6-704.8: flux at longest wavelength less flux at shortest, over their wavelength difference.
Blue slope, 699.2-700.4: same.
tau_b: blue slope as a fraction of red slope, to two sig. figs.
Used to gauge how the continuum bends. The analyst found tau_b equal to -2.7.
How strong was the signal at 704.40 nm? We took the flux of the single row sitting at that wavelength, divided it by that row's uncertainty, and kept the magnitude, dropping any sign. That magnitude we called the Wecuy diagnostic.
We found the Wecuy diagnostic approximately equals 22.5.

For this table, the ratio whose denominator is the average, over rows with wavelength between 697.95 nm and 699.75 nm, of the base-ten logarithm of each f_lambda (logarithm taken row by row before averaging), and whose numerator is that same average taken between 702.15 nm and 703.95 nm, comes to 0.984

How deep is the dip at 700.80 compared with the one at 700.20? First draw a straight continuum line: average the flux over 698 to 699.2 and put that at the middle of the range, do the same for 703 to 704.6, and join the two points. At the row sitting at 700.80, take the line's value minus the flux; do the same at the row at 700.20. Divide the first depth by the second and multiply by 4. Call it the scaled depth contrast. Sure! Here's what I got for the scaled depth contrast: 4.5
